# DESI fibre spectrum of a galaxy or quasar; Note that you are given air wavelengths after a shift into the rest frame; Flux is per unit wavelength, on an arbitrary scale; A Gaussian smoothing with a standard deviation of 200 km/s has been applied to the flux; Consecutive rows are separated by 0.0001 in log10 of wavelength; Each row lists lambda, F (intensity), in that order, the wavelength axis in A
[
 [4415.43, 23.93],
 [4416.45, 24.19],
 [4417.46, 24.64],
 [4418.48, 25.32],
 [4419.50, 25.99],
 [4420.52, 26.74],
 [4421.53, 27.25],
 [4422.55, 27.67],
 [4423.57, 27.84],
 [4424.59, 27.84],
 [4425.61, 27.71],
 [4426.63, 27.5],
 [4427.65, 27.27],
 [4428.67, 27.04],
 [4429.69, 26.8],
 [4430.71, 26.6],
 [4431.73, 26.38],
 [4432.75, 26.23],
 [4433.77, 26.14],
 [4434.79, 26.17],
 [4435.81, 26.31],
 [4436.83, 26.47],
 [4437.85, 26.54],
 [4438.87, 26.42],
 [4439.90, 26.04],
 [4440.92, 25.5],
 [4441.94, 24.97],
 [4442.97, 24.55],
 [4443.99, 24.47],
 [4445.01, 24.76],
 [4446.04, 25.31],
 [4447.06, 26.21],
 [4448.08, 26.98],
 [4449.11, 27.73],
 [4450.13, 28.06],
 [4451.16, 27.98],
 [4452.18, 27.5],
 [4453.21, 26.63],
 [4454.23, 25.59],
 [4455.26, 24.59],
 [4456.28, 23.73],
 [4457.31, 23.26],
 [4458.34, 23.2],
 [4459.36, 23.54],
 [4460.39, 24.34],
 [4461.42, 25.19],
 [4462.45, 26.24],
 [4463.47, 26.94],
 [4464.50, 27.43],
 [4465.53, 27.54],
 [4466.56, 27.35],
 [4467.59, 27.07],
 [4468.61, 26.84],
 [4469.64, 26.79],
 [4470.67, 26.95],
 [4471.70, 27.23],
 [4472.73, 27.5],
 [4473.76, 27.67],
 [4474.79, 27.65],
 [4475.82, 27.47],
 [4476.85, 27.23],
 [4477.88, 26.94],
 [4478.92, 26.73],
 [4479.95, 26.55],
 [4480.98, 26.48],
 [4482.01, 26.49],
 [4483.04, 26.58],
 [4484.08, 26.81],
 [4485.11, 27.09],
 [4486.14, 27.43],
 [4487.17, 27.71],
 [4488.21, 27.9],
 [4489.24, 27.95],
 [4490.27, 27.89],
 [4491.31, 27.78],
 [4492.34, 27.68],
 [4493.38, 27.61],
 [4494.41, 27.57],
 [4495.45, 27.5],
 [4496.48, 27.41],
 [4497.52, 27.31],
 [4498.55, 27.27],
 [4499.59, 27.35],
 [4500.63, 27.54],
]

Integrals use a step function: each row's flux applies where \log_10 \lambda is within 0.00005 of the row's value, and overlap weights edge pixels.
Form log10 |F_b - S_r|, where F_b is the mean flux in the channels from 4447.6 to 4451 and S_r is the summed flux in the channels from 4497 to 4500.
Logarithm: 1.74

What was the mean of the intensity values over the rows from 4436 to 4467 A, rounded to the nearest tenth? 25.8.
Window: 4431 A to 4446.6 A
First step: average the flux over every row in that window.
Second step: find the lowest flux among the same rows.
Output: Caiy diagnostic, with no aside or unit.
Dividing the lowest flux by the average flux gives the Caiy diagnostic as 0.95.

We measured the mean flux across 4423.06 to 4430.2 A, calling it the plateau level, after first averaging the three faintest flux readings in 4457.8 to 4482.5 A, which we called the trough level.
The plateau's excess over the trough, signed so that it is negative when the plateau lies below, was 3.7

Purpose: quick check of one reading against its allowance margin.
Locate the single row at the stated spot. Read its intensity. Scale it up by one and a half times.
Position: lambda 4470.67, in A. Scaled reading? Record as 40.4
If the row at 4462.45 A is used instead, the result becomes 39.4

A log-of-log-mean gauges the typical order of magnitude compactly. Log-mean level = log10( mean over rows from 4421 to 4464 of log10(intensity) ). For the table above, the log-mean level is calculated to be 0.151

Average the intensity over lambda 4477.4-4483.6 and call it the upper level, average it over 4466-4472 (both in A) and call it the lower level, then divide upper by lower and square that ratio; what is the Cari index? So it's 0.97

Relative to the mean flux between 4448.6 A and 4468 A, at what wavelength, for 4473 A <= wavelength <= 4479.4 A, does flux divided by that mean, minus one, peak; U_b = 4473.76 A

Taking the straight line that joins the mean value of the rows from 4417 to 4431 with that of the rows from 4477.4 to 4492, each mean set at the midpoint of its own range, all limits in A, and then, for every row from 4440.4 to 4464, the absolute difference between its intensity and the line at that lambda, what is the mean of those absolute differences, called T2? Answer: 1.76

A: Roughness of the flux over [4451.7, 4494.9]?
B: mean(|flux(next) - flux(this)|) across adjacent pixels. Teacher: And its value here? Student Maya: 0.32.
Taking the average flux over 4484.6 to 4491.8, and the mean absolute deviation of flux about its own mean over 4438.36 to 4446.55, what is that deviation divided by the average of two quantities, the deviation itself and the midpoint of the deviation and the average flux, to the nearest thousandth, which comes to 0.077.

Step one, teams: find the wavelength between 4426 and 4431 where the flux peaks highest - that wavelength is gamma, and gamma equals 4426.63 A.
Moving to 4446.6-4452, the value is 4450.13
